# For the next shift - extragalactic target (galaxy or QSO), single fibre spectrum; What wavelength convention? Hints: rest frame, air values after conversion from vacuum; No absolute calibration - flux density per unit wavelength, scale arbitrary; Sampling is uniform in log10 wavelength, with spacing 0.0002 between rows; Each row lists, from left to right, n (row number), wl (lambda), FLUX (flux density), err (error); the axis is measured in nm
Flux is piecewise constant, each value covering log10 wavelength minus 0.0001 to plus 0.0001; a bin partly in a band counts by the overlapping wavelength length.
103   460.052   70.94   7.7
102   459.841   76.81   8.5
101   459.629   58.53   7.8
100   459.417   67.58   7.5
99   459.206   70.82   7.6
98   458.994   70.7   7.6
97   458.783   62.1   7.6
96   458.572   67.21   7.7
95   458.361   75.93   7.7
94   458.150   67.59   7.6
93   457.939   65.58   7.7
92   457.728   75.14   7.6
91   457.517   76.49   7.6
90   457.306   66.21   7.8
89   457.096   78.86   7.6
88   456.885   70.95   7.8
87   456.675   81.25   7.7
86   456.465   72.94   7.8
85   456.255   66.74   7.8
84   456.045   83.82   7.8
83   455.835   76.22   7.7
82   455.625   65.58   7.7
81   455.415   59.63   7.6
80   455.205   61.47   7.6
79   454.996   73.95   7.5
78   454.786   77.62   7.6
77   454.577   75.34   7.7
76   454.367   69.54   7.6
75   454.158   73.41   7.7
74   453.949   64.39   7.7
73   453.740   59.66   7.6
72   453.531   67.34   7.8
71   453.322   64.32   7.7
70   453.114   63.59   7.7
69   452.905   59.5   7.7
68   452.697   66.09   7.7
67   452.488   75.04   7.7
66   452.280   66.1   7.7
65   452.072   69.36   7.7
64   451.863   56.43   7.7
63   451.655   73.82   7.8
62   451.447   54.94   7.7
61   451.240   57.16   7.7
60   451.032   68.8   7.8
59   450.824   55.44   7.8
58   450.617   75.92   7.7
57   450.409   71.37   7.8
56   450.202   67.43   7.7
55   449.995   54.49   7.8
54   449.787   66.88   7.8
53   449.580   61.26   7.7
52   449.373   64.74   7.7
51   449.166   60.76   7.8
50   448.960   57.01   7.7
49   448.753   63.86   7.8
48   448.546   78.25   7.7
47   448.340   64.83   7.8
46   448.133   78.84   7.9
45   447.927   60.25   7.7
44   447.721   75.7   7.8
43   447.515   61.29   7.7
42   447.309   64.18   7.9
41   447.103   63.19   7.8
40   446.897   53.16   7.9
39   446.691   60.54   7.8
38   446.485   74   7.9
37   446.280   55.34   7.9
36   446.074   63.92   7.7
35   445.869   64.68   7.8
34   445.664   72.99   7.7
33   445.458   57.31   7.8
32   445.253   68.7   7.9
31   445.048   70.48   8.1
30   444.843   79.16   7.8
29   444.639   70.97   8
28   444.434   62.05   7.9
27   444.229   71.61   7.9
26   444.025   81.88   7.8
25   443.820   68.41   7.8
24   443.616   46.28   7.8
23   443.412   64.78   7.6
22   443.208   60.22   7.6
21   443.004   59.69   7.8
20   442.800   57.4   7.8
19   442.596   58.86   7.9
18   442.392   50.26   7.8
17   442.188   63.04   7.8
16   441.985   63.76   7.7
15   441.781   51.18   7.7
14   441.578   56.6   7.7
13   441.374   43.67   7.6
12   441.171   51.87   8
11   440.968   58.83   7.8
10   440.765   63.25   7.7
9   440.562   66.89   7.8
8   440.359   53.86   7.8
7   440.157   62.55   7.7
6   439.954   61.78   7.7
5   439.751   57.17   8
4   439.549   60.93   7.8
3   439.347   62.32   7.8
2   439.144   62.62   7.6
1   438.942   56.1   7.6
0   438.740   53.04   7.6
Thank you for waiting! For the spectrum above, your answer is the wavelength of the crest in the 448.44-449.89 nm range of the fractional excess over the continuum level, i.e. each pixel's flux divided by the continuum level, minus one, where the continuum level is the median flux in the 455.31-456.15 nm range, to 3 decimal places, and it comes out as 448.546 nm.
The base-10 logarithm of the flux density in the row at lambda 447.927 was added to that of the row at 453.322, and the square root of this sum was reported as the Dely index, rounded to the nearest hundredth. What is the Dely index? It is 1.89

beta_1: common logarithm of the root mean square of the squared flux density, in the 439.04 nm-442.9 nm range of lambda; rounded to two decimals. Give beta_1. 3.54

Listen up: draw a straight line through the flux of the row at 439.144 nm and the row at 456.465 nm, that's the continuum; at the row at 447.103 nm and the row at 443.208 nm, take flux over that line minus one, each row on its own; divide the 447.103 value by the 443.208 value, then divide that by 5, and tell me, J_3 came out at 0.17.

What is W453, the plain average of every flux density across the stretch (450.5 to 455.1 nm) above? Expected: 66.7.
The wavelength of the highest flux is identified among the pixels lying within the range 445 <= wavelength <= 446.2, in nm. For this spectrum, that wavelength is 445.664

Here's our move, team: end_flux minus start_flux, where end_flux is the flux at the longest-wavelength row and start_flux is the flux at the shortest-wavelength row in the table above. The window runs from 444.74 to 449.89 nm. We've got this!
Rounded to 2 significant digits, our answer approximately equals -12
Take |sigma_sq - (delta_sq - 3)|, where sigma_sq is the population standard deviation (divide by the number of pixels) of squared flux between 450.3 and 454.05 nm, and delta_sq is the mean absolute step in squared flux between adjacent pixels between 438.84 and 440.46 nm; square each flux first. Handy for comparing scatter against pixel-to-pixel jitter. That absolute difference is 414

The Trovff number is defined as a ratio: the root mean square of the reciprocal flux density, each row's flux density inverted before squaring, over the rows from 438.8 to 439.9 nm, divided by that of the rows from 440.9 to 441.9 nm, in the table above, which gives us 0.86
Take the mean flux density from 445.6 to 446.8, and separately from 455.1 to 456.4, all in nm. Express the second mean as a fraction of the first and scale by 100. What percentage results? 106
